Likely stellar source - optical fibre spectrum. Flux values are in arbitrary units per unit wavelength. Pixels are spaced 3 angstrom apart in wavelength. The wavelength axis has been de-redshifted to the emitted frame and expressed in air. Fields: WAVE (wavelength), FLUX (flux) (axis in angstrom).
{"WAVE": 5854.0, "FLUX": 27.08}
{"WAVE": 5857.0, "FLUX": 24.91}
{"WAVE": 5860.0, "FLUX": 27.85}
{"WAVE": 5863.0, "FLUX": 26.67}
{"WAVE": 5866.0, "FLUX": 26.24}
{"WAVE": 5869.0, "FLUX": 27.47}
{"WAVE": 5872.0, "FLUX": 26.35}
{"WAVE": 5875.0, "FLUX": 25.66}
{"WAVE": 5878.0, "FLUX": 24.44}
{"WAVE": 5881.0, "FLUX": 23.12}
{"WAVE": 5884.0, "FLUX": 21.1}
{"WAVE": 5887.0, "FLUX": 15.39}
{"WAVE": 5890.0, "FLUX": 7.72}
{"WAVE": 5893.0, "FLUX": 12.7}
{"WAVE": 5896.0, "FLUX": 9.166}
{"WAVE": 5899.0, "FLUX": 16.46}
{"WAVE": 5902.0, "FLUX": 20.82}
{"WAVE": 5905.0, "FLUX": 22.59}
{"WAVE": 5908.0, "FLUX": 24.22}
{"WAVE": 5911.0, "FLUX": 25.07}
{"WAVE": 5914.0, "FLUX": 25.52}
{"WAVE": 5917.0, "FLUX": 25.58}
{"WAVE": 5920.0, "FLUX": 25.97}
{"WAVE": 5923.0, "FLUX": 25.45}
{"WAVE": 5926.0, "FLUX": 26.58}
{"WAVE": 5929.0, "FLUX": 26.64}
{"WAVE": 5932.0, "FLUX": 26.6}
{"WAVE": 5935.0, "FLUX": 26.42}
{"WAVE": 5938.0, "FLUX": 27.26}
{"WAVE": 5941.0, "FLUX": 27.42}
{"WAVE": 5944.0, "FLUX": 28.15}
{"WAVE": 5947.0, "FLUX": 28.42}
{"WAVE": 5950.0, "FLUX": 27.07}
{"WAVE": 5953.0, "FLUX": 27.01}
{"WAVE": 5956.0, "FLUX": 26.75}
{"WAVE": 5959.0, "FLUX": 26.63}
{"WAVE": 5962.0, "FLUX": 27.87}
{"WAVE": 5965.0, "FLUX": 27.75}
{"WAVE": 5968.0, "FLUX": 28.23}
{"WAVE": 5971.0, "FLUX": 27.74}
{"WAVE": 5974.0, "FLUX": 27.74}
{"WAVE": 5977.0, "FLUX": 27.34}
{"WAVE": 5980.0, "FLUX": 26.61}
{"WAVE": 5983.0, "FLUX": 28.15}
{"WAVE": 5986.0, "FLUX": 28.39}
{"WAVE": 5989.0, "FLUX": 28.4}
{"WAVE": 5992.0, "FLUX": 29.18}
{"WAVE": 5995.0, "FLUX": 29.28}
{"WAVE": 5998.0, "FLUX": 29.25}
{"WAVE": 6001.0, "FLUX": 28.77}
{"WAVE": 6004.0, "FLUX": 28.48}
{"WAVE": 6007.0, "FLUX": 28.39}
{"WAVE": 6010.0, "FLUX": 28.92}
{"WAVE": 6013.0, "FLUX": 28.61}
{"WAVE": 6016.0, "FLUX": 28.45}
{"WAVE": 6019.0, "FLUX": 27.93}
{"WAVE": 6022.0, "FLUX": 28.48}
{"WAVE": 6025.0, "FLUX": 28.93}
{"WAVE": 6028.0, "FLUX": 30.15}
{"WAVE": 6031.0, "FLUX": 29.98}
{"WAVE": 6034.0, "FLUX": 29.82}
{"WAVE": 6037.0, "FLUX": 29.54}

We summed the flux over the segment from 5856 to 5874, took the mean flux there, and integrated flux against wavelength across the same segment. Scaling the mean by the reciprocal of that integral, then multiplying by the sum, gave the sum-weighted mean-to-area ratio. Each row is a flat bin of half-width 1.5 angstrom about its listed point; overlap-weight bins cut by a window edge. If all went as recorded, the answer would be 8.9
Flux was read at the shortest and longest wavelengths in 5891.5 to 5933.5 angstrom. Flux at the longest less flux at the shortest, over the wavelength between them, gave 0.356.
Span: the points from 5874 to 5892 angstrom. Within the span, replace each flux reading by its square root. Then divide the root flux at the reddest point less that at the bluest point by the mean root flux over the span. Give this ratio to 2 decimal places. -0.53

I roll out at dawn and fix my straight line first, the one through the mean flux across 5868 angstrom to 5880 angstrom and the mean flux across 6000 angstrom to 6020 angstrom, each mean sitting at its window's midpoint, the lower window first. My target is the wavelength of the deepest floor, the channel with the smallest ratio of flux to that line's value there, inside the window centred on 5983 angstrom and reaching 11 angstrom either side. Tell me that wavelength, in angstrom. 5980.0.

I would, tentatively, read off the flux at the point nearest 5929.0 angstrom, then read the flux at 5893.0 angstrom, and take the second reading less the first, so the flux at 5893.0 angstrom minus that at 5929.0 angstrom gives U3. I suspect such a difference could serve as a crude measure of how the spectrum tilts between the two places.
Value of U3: -14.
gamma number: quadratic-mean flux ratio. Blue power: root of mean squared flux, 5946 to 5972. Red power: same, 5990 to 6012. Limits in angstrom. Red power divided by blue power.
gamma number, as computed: 1.05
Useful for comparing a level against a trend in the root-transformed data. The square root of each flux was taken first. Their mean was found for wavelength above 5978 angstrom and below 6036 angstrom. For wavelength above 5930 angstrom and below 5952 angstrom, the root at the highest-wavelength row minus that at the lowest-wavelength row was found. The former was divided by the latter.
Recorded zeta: 118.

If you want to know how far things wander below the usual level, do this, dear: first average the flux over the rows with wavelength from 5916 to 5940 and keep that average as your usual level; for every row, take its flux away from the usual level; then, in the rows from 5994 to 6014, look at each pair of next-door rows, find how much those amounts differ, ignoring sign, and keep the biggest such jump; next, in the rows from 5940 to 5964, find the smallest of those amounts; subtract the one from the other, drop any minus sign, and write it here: 2.6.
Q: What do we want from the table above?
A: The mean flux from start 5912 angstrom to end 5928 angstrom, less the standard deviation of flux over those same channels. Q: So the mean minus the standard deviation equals 25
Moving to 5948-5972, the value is 27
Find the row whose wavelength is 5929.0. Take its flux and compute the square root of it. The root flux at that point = 5.16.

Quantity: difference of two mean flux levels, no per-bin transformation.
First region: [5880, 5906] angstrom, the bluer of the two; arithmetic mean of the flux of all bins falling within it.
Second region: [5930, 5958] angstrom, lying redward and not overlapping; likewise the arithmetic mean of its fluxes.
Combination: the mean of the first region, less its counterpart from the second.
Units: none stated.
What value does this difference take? -11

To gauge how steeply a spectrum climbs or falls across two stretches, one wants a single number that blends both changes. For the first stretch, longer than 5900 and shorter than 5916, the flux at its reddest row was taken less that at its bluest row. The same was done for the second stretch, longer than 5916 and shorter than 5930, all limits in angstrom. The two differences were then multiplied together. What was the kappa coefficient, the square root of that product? 2.2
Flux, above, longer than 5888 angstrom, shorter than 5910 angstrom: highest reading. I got 24.22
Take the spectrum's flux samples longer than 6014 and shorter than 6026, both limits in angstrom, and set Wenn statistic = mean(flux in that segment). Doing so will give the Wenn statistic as 28.4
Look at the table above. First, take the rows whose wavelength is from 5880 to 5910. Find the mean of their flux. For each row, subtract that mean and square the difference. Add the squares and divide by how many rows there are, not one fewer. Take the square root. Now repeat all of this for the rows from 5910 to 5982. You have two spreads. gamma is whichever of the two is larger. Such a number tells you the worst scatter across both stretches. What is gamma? 6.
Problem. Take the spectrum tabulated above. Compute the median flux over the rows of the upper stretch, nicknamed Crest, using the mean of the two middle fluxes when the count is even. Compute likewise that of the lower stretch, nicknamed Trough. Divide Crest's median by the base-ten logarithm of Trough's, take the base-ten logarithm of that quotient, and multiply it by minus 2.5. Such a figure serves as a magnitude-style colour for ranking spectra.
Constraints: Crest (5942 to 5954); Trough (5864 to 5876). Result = -3.22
